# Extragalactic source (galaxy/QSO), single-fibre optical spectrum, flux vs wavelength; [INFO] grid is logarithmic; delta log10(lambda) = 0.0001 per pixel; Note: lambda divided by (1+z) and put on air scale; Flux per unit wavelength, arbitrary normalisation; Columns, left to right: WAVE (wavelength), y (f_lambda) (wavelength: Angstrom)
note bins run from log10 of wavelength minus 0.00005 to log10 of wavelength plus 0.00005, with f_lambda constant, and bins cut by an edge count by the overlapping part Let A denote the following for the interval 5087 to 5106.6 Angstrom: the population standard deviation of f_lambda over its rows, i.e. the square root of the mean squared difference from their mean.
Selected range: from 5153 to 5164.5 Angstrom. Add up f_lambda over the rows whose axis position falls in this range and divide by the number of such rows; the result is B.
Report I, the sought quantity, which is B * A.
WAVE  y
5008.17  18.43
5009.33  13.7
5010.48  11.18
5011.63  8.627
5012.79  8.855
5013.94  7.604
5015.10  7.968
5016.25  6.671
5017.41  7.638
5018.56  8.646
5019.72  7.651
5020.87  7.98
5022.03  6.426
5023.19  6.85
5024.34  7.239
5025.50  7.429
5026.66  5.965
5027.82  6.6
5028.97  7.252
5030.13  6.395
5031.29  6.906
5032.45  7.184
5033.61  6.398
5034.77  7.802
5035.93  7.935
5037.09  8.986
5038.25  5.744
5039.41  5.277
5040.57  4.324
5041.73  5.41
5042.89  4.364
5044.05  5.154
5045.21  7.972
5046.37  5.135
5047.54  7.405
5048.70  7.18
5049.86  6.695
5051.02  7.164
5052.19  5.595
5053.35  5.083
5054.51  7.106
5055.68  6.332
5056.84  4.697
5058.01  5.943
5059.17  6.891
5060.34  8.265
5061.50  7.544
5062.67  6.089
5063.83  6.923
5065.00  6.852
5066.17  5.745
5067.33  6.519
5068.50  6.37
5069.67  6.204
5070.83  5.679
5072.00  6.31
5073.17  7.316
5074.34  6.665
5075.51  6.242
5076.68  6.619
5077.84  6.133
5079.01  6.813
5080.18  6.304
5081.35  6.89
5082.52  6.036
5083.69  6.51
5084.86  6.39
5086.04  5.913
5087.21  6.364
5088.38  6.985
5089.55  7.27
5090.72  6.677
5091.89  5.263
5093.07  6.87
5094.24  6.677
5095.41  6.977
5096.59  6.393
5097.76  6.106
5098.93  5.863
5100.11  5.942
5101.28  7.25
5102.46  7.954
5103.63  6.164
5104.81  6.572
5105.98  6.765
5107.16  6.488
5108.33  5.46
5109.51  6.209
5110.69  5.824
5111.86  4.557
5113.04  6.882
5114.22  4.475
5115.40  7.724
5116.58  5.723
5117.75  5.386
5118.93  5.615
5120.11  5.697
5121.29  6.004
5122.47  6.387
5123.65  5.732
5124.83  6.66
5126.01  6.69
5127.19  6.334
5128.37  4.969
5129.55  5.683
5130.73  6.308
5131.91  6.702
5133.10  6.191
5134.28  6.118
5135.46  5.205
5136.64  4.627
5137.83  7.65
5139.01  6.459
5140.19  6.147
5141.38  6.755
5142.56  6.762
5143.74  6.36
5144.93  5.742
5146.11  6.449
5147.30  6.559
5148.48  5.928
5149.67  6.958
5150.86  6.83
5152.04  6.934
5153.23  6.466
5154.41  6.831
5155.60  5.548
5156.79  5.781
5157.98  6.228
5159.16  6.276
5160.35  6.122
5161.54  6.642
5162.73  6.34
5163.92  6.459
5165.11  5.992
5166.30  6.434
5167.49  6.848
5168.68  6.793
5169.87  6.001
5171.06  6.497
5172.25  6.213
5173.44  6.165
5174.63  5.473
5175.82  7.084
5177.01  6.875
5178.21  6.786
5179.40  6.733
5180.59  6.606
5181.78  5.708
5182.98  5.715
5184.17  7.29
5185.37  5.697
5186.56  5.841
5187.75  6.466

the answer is 3.8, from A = 0.61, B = 6.3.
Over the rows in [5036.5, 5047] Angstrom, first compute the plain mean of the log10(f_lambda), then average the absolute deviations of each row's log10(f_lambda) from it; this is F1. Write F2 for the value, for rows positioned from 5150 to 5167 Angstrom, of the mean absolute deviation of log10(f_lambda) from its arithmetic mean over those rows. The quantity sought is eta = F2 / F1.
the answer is 0.27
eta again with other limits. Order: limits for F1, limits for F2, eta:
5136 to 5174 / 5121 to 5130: 1.27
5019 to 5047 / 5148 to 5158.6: 0.46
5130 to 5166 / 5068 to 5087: 0.70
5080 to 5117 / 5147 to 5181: 0.59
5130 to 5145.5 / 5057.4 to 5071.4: 1.03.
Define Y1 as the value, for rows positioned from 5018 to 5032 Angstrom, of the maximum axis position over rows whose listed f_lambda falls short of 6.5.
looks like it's 5030.13 Angstrom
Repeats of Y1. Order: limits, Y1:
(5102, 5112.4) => 5111.86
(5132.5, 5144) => 5143.74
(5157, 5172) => 5171.06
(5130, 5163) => 5162.73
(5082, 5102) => 5100.11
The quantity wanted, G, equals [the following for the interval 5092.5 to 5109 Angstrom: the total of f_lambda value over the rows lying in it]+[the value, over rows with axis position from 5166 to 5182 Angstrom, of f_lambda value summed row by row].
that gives 182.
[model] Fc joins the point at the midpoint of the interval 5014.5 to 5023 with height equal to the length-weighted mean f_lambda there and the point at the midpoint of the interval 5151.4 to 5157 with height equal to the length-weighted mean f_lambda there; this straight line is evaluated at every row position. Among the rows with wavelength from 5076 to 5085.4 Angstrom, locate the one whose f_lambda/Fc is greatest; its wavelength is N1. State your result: 5081.35 Angstrom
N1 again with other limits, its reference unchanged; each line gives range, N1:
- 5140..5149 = 5142.56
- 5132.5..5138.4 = 5137.83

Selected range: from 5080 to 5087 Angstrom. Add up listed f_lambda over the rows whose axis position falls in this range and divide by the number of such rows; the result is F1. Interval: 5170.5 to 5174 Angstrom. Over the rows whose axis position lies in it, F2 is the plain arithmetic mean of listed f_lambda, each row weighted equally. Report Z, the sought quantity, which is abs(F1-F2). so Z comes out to 0.0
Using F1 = 6.34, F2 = 6.3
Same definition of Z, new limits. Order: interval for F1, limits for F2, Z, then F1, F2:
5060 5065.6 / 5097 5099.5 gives 1.2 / 7.13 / 6.0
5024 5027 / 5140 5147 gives 0.5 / 6.88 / 6.4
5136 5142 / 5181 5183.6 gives 0.6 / 6.33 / 5.7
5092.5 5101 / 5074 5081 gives 0.1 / 6.40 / 6.5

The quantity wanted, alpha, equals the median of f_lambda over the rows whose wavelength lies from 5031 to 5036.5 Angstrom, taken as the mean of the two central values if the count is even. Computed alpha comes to 7.2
